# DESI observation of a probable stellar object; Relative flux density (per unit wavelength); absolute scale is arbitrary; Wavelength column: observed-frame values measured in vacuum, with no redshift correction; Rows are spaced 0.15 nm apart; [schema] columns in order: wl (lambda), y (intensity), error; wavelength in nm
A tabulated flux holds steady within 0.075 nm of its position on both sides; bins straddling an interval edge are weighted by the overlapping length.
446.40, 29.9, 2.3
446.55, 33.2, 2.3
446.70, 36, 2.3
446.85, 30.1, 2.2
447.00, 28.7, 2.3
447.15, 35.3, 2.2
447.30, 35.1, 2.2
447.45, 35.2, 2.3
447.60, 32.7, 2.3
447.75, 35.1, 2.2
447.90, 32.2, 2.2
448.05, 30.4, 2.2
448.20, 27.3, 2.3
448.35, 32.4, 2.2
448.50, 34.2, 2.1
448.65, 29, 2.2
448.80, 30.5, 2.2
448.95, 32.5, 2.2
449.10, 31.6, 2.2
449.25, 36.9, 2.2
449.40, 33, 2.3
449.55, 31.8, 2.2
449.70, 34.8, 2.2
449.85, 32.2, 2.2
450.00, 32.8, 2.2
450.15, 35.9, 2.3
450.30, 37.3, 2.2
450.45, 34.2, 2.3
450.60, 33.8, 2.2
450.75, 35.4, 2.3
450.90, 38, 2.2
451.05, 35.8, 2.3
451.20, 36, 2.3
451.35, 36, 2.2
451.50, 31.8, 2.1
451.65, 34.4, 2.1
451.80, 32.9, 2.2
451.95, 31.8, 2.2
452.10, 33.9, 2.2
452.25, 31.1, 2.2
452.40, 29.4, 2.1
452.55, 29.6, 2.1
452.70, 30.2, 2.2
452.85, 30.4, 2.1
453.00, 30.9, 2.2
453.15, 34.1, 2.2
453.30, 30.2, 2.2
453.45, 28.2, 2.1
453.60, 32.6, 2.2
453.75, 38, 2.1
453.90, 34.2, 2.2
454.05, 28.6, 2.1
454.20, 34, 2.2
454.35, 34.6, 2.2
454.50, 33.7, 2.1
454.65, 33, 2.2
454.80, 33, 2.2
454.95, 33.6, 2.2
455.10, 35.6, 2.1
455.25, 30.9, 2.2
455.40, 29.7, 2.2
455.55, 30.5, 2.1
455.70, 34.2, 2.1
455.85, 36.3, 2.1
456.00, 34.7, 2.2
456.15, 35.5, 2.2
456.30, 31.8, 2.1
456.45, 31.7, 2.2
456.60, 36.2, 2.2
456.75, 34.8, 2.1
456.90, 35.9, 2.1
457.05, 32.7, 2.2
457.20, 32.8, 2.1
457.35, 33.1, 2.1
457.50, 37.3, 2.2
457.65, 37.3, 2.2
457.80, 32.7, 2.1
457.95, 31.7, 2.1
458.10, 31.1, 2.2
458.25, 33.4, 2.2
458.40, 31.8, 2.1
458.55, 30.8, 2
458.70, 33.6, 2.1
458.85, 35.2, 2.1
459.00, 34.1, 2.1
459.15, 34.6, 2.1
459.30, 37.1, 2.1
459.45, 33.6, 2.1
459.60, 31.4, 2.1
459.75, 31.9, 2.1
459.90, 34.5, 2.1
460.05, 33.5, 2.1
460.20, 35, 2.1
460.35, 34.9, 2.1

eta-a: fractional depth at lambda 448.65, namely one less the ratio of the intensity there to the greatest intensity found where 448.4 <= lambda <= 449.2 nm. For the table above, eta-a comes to 0.15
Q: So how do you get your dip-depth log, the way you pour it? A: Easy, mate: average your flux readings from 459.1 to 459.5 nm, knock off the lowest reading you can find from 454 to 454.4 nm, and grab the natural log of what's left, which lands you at 1.9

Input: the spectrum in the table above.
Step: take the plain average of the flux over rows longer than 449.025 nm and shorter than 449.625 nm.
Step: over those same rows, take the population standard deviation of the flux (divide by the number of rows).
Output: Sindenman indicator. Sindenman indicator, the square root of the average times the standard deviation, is 8.4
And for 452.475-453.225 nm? 7.0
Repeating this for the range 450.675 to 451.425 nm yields 5.7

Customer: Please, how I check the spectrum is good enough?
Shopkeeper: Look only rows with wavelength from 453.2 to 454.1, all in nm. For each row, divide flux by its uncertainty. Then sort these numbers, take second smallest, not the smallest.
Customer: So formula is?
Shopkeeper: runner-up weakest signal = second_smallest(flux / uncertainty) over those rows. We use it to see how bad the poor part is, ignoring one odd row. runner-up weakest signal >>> 13.6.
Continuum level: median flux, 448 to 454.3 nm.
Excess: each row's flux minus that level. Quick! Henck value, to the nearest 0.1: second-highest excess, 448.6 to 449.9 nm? 2.1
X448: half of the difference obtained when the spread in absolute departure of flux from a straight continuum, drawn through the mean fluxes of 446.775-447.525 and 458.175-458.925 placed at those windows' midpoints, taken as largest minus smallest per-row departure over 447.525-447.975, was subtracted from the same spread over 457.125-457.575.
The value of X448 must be 1.1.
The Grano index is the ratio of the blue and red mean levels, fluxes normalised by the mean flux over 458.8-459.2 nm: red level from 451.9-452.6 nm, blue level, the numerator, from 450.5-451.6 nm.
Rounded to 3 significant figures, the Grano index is 1.13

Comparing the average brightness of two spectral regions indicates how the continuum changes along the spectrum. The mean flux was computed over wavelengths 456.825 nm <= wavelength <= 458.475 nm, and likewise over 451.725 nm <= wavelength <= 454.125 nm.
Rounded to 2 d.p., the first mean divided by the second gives 1.06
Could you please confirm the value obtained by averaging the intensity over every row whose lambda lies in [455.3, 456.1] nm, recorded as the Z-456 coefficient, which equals 33.1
